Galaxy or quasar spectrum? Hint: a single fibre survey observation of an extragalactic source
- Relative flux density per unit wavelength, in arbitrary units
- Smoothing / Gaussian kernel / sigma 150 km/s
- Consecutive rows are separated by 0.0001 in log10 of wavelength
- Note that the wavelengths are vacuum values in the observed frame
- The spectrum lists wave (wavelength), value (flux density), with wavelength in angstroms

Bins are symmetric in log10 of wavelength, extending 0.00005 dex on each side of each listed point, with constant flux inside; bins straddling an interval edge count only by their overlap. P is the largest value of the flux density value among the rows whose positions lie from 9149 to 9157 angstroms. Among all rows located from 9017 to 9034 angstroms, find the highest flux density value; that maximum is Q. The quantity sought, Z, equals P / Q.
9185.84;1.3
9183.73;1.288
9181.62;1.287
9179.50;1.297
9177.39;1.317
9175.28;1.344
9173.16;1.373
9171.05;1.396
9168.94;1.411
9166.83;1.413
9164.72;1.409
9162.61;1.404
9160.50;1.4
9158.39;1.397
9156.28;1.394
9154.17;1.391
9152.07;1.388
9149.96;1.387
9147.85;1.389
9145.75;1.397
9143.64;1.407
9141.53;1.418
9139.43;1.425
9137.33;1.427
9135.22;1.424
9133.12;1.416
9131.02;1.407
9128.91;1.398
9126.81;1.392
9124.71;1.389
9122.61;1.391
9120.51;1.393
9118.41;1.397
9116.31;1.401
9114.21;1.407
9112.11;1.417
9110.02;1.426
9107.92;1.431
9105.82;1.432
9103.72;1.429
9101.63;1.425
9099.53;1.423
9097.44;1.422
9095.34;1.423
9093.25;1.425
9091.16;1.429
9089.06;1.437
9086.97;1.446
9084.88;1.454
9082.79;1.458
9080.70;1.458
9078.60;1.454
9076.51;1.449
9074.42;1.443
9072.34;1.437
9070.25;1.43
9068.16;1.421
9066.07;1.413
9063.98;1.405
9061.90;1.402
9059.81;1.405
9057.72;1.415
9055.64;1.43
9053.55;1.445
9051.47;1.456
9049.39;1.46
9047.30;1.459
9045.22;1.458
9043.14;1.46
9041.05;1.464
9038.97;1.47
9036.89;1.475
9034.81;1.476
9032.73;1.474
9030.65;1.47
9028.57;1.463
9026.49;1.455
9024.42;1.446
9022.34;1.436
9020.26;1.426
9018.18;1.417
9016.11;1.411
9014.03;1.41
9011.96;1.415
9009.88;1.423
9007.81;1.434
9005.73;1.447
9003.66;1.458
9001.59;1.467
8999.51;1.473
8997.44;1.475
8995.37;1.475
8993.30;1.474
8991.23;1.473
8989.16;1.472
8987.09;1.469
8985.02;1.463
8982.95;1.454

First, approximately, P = 1.394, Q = 1.474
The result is 0.95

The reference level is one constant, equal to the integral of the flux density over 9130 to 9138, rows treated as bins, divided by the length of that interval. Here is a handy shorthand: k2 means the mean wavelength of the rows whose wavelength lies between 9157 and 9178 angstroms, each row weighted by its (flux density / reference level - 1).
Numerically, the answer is 9172.2 angstroms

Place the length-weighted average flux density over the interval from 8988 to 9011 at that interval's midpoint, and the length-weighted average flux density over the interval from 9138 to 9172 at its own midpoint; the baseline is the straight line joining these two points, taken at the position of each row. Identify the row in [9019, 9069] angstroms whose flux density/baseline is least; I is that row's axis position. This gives 9061.90 angstroms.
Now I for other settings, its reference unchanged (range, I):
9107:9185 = 9181.62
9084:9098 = 9097.44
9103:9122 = 9120.51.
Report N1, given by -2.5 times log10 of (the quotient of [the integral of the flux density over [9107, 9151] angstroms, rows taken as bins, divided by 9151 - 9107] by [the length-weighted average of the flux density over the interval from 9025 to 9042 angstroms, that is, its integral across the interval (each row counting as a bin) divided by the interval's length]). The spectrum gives 0.05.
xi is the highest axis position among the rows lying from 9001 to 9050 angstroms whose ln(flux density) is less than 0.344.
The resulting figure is 9014.03 angstroms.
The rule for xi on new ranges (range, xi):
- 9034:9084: 9063.98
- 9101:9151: 9149.96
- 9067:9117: 9116.31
